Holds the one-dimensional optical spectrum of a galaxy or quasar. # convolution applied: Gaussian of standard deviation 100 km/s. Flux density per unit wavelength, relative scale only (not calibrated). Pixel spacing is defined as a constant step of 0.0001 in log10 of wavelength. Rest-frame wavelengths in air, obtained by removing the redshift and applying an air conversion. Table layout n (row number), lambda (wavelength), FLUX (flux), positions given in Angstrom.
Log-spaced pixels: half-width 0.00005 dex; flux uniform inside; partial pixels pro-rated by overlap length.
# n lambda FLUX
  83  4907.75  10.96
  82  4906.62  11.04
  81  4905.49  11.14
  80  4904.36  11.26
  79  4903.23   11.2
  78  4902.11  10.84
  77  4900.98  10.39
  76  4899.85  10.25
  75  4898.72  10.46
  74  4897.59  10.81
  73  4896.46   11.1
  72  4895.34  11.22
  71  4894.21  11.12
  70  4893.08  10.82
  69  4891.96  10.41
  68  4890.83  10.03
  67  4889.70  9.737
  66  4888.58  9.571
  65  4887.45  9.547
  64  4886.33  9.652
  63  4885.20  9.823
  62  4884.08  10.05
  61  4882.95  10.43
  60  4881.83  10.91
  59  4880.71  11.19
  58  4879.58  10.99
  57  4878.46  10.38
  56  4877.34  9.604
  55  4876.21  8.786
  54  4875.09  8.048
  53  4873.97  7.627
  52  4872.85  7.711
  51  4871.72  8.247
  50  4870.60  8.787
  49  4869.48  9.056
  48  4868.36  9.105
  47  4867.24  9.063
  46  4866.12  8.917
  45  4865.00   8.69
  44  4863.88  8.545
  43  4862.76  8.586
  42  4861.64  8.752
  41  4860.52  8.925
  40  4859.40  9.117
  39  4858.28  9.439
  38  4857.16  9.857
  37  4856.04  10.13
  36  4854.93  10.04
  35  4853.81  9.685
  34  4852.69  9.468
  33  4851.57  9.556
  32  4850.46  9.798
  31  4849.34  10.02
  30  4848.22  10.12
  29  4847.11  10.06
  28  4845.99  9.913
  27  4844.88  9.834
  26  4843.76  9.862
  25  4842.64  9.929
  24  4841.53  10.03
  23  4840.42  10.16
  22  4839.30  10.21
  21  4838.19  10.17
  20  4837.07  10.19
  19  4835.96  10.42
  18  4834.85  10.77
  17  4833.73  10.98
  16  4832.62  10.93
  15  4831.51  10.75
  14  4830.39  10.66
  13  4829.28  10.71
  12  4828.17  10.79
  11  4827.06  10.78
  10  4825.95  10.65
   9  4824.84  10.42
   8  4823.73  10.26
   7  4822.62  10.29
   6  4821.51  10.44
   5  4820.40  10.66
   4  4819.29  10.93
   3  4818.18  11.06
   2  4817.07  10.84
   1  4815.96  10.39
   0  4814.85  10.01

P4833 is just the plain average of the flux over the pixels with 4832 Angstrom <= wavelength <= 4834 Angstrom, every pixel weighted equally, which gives 11.0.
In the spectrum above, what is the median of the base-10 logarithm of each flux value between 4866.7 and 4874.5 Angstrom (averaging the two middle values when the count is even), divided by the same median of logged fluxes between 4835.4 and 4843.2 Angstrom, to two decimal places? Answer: 0.94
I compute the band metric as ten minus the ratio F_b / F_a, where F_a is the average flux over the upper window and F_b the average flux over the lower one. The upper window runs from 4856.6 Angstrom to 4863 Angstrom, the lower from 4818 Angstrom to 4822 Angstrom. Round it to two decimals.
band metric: 8.82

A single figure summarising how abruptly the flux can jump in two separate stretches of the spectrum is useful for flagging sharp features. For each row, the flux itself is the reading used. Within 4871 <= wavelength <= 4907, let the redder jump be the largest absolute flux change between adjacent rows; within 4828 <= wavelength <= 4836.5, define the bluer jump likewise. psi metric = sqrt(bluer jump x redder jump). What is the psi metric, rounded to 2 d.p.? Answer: 0.54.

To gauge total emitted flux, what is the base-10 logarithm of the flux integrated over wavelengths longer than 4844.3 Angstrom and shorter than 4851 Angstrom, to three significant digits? 1.82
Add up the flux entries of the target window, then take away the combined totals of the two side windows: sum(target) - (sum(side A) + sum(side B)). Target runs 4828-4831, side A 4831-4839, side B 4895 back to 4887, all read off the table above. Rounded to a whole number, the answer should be -113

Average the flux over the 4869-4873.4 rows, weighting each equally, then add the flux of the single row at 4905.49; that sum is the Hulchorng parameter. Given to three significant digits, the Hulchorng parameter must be 19.6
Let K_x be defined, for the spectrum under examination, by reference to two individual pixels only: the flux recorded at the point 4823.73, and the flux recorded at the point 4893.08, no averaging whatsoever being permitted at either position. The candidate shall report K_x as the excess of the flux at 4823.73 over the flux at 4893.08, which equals -0.6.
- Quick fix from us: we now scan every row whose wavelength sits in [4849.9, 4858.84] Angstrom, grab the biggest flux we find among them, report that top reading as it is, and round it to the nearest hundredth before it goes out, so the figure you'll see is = 10.13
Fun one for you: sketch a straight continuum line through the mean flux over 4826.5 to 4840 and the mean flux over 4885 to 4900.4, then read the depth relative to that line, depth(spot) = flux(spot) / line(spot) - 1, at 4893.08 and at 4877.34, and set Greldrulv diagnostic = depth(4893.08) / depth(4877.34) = -1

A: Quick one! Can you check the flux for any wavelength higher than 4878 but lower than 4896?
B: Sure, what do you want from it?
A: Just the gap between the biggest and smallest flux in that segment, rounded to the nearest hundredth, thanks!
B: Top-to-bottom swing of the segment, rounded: 1.67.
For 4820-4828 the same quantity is 0.52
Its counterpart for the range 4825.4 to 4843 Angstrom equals 1.05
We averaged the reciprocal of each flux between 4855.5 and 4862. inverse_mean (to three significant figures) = 0.107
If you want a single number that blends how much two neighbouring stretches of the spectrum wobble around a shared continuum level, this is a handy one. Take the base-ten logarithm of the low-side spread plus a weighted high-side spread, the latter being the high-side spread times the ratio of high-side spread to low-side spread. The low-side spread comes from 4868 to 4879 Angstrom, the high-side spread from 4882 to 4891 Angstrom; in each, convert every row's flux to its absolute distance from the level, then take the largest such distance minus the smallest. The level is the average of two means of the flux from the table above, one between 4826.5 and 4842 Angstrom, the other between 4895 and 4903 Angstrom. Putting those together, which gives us 0.48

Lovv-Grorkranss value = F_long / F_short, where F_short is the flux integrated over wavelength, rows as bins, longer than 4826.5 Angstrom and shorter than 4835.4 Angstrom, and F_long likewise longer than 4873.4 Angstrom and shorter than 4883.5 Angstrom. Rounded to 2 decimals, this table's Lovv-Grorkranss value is 1.03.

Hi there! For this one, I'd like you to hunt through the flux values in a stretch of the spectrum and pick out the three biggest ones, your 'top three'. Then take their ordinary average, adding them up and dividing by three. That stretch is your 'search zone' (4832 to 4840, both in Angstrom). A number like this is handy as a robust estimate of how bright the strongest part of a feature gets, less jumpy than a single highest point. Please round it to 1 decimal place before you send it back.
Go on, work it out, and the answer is 10.9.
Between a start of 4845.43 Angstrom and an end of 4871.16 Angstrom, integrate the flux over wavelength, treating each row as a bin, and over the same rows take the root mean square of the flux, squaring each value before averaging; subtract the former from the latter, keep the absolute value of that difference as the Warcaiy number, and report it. 232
